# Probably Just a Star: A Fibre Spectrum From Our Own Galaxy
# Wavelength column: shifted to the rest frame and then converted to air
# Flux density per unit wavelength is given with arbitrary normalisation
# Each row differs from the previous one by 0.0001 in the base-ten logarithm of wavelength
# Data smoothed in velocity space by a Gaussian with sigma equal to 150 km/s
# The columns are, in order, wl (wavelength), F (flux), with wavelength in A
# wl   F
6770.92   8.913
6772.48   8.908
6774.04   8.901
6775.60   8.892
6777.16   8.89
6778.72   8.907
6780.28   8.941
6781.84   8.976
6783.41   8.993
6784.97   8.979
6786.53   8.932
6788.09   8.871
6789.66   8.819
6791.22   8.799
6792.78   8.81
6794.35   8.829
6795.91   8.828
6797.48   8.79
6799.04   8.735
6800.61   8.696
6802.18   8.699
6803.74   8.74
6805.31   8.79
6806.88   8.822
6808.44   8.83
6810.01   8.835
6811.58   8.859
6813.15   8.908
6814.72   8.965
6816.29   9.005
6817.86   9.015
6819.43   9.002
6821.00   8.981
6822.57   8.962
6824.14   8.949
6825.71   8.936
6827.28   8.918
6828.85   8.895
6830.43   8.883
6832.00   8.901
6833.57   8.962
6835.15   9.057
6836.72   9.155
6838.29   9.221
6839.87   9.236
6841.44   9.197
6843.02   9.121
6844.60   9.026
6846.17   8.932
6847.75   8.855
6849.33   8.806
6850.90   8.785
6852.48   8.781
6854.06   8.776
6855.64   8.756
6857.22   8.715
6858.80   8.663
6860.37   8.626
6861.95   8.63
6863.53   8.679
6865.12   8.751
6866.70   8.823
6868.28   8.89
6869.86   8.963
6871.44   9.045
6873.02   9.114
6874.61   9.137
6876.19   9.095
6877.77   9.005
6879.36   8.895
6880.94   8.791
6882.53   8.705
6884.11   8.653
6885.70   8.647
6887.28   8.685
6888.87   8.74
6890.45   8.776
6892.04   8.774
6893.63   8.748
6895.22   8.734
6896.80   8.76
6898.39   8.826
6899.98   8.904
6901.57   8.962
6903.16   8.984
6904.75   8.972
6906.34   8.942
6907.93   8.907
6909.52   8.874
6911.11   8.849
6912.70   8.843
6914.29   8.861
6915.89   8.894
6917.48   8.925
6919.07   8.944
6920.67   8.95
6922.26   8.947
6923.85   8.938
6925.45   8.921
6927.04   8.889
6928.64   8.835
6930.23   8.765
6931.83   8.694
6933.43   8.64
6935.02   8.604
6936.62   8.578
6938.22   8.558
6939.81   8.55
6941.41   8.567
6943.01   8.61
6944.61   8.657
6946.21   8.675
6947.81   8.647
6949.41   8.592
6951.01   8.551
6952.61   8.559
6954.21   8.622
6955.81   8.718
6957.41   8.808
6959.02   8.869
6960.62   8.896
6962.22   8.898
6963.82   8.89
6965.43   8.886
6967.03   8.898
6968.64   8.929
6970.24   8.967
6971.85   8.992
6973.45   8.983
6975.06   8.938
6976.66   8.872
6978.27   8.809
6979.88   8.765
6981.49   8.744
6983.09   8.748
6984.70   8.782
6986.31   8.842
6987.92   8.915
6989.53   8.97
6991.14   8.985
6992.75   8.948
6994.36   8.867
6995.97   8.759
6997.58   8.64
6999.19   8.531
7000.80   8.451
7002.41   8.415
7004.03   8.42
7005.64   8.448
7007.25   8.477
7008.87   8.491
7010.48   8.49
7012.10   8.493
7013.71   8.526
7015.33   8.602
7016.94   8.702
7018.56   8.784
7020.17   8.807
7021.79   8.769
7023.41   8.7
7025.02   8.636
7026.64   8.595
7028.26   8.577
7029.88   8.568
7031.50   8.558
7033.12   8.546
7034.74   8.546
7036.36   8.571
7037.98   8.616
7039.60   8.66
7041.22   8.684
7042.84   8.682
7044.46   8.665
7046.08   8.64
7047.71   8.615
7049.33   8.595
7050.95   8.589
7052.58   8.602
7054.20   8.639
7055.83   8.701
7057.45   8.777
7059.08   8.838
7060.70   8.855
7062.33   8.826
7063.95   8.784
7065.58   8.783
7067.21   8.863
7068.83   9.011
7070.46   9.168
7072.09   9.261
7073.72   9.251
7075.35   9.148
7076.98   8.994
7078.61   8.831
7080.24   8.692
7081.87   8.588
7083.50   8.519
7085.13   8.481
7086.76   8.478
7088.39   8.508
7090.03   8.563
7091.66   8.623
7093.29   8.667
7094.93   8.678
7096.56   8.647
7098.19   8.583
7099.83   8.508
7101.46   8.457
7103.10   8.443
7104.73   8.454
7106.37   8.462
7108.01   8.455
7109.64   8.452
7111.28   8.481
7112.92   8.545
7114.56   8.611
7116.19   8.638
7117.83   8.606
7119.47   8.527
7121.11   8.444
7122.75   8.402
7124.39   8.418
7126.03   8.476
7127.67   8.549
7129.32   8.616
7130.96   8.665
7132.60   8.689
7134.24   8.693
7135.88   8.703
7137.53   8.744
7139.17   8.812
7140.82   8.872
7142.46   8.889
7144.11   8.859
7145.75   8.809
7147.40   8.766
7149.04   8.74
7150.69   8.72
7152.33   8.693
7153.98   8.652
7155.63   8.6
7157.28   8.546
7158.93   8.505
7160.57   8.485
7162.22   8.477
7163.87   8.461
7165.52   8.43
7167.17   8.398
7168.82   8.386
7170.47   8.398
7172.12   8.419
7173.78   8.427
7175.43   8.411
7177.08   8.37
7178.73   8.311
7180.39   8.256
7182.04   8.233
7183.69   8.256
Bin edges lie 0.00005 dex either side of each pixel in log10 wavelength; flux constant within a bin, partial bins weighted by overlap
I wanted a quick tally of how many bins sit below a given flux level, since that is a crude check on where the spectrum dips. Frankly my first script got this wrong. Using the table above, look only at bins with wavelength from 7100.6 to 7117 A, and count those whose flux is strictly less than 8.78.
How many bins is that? 10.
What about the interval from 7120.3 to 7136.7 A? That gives 10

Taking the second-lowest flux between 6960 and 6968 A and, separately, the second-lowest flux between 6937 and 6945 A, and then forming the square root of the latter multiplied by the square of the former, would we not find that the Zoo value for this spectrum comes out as 26.0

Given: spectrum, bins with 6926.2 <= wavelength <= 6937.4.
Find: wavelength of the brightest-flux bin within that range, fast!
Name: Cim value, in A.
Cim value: 6927.04 A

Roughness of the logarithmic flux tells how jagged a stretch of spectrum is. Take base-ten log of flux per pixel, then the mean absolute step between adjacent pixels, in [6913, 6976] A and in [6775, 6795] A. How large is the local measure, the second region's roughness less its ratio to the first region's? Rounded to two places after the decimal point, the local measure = -0.81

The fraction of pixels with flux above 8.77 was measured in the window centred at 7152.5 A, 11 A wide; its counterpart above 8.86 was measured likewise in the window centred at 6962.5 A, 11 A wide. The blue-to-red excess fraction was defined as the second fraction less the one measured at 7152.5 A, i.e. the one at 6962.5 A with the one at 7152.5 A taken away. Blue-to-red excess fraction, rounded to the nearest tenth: 0.9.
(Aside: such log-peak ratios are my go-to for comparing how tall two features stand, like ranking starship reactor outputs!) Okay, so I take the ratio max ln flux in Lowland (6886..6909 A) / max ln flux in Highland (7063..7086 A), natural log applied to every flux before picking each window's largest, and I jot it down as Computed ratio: 0.99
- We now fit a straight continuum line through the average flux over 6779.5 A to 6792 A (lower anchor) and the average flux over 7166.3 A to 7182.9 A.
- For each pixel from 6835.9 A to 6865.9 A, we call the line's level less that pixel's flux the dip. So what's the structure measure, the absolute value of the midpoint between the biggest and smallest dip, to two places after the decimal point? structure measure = 0.11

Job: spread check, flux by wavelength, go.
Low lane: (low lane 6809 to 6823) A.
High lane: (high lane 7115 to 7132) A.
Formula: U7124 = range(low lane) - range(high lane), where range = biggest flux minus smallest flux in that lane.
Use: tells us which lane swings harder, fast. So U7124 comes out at -0.08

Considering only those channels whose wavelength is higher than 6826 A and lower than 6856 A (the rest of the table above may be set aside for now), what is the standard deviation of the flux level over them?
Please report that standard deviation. 0.16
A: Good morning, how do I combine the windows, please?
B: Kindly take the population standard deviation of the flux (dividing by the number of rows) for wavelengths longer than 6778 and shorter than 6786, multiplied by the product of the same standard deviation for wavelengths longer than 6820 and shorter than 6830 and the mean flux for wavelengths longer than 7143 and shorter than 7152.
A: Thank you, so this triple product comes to 0.008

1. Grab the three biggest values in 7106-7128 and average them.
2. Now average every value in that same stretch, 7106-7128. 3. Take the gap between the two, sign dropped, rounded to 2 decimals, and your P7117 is 0.11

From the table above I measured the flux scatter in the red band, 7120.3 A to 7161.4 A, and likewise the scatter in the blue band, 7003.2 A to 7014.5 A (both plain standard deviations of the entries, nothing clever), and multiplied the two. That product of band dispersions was 0.005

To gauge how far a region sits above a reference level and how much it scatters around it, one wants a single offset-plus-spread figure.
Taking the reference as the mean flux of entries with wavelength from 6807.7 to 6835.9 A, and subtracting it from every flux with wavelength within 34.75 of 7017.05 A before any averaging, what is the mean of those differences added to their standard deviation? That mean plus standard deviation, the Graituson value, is -0.14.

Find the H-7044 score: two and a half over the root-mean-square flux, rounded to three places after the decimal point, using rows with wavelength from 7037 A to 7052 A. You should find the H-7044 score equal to 0.289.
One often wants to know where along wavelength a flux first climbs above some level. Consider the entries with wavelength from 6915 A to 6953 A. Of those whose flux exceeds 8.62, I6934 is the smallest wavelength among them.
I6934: 6915.89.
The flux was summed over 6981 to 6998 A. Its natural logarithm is 4.58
